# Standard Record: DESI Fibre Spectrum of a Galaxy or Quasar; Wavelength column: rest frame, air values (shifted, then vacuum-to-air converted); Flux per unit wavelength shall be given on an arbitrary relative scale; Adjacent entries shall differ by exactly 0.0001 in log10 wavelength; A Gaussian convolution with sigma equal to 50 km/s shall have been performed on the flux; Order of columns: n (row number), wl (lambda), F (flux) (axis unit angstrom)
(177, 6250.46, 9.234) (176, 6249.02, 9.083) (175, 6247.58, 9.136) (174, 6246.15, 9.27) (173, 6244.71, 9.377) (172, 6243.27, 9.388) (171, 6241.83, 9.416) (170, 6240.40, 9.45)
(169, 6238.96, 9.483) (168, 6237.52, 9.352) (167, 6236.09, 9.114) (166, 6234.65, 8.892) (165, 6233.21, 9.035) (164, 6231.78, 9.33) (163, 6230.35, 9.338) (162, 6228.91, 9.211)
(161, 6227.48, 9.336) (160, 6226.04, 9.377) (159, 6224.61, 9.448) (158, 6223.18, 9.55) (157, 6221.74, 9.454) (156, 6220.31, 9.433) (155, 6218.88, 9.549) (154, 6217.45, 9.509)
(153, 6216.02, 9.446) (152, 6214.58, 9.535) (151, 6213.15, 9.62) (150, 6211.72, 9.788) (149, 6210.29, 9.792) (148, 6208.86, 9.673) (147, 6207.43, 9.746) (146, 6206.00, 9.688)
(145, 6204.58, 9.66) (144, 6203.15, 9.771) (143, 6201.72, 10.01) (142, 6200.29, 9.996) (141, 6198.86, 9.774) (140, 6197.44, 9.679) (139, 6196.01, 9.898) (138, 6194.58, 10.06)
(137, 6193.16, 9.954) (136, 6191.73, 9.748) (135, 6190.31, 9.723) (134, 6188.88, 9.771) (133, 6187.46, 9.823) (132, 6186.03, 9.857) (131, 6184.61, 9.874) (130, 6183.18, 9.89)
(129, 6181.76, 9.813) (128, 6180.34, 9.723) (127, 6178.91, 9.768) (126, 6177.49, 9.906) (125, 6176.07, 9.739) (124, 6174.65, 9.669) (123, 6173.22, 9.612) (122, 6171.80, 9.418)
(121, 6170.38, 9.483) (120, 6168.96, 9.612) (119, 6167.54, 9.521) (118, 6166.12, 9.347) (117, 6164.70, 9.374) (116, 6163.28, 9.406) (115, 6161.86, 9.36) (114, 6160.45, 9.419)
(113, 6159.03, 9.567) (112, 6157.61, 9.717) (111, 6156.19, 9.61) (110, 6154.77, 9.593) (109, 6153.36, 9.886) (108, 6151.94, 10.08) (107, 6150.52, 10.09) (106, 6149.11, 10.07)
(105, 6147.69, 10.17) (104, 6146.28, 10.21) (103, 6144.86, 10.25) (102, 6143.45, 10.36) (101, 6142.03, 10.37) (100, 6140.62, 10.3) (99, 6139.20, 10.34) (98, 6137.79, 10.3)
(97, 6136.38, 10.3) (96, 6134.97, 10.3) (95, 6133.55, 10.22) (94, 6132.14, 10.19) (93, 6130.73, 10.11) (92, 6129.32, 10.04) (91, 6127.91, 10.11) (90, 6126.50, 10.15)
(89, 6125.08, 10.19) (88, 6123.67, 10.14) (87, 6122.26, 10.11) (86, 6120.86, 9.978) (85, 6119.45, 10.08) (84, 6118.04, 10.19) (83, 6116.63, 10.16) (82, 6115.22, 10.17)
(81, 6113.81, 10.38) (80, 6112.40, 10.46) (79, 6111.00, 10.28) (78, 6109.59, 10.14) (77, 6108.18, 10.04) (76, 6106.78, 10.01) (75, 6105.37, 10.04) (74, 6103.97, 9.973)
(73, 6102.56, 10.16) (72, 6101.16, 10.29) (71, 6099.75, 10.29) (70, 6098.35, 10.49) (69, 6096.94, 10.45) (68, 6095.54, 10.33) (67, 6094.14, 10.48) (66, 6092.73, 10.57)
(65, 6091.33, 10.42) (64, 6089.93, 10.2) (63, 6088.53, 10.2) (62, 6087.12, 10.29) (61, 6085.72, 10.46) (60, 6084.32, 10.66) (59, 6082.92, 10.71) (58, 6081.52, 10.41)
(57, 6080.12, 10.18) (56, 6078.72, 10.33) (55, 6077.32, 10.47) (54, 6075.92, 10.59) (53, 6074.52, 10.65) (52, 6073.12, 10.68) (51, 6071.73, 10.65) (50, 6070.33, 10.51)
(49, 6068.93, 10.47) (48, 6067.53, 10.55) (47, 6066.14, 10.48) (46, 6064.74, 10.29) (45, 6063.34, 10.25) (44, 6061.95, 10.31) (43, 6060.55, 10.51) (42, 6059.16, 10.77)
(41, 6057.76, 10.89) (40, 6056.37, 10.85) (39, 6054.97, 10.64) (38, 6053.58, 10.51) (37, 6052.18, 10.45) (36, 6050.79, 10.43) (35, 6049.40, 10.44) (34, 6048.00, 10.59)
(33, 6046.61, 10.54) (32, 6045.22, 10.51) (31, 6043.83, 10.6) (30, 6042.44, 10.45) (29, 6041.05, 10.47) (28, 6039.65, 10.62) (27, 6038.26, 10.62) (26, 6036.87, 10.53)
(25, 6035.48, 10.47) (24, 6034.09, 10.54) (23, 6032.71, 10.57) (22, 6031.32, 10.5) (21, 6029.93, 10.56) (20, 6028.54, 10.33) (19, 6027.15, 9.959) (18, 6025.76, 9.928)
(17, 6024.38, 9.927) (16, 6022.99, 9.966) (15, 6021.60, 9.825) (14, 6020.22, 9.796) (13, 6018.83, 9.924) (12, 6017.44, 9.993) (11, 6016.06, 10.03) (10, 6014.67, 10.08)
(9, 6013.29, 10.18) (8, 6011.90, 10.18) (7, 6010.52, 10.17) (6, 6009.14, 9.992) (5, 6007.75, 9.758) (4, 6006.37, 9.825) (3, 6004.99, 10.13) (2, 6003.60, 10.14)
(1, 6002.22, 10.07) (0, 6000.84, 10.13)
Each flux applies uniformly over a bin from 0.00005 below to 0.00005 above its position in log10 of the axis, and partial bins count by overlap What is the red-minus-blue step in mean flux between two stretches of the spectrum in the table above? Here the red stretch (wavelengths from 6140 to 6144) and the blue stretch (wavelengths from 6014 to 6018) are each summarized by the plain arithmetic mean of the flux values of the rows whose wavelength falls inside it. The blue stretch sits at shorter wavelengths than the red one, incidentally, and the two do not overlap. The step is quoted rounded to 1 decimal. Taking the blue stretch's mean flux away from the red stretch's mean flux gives 0.3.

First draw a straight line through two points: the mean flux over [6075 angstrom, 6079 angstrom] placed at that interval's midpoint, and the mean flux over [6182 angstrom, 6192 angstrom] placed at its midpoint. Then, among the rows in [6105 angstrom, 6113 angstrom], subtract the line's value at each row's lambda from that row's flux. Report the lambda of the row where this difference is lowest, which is 6106.78 angstrom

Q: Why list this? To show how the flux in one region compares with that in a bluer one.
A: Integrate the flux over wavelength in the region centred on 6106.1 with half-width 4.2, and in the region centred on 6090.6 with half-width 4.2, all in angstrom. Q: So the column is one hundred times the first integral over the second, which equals 97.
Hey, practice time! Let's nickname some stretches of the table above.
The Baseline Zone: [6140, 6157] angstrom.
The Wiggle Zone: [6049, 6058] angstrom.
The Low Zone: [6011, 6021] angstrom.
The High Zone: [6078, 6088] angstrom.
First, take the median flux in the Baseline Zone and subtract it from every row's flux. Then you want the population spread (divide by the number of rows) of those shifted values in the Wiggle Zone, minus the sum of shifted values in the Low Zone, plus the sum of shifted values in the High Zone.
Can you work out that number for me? 3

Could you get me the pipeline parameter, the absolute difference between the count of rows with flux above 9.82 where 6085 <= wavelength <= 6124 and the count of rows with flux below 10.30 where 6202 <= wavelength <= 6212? 21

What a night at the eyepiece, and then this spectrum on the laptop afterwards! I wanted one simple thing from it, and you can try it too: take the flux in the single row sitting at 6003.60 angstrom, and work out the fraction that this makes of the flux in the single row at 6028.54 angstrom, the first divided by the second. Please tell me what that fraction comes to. 0.98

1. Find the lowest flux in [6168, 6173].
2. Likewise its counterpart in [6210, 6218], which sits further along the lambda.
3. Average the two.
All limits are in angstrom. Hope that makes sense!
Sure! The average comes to 9.4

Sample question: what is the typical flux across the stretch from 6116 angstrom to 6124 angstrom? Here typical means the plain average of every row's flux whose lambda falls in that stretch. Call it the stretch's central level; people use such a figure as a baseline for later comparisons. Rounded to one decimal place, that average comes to 10.1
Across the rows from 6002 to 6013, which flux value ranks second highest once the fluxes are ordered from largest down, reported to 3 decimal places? 10.170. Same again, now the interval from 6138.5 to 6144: 10.360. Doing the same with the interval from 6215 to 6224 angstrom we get 9.549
